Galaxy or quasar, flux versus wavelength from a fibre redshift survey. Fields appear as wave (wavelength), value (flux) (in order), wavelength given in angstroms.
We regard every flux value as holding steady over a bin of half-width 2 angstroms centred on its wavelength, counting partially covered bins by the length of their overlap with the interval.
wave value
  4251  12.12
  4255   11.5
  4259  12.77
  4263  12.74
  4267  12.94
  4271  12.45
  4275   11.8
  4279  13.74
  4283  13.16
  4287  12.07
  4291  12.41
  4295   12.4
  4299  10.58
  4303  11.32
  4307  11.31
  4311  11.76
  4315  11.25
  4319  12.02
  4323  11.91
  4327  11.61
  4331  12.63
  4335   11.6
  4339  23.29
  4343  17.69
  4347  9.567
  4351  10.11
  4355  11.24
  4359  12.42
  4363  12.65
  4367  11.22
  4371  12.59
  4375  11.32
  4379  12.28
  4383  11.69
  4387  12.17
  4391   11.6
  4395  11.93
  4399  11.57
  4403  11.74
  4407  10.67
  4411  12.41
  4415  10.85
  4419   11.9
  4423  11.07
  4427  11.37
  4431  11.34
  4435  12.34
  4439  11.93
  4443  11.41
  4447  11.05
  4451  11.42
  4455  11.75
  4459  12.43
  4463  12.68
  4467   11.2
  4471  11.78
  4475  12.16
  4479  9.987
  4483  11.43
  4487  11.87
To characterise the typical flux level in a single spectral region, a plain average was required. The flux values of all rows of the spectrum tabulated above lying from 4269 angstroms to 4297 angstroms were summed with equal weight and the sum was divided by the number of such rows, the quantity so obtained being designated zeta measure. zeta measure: 12.6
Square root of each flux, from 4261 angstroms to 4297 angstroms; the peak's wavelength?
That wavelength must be 4279 angstroms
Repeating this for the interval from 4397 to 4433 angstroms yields 4411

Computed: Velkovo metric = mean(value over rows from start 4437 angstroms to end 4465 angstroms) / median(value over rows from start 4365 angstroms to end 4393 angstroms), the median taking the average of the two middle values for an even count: 1.01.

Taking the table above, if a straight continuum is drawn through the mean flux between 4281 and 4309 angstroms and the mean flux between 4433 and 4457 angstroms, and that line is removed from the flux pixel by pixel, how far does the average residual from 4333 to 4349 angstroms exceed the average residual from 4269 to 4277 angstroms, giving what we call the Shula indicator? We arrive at 3.5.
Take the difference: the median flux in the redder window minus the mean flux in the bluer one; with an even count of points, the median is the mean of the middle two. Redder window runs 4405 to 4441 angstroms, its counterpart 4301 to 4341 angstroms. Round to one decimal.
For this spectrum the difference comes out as -1.5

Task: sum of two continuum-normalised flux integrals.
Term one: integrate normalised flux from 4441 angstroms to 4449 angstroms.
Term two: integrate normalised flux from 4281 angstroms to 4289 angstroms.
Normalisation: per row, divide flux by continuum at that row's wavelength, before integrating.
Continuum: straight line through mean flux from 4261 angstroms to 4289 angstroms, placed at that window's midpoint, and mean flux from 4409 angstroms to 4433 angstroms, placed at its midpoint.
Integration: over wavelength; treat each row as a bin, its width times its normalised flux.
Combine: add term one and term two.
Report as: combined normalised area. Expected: 16.0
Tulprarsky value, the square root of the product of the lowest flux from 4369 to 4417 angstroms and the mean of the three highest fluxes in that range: 11.5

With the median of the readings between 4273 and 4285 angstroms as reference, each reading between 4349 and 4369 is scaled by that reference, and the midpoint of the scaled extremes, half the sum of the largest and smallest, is 0.86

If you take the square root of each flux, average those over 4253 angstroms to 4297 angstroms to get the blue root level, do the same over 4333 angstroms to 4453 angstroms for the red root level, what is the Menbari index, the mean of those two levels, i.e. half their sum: 3.51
